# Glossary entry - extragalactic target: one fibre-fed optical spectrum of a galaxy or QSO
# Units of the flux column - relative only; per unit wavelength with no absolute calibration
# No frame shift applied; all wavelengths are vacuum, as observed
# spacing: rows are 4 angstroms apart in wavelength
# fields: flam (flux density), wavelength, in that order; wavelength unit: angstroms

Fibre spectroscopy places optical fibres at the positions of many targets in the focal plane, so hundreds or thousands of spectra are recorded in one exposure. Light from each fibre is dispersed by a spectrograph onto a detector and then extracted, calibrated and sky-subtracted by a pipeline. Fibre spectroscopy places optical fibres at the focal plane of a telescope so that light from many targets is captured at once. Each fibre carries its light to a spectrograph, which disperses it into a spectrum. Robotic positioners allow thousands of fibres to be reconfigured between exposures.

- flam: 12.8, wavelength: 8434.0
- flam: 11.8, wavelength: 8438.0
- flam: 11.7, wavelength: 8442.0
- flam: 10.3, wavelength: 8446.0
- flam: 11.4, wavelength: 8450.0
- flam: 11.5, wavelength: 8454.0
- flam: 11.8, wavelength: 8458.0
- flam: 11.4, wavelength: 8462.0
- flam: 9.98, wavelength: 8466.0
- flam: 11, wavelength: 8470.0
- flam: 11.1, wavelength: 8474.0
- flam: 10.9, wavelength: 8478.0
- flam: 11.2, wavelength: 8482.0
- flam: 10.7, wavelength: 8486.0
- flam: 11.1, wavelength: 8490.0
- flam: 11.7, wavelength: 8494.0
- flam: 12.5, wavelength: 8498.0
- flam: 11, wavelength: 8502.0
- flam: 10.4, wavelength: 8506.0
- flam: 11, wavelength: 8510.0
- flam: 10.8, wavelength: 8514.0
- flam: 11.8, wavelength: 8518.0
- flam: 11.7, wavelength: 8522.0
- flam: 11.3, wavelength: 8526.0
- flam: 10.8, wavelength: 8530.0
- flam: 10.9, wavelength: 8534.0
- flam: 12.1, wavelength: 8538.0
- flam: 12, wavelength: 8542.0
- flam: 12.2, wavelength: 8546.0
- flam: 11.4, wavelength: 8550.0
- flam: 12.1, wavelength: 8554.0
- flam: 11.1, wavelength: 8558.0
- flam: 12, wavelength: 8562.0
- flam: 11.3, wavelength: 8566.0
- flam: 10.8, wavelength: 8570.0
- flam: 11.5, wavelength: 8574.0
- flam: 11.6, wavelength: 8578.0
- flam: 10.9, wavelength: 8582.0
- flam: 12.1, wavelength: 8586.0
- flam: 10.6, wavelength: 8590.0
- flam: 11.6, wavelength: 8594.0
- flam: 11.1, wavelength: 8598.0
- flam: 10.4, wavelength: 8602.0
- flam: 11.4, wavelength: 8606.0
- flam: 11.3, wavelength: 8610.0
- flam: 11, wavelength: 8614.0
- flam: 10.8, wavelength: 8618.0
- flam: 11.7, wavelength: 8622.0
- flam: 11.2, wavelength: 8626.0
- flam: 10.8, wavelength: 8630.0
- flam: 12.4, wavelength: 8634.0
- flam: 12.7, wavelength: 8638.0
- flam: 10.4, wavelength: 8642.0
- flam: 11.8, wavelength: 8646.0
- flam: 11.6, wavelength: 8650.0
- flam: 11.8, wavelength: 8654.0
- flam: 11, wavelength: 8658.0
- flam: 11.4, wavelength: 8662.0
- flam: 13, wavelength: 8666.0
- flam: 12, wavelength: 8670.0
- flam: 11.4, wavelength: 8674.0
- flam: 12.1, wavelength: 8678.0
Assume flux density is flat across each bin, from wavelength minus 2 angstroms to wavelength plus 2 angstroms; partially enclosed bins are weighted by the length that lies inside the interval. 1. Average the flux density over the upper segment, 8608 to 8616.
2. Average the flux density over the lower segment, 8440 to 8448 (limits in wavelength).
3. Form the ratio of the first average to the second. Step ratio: 1.01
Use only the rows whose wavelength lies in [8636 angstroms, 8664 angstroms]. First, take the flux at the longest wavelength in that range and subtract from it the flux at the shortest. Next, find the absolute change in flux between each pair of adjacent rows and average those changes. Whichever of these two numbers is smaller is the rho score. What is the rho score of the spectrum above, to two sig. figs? -1.3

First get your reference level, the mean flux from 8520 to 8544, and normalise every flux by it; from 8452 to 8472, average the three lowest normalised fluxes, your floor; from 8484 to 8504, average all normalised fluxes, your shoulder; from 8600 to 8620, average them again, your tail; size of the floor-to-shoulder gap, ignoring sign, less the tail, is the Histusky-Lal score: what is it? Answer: -0.90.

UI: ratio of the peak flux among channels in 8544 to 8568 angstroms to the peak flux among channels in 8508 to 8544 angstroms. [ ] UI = 1.008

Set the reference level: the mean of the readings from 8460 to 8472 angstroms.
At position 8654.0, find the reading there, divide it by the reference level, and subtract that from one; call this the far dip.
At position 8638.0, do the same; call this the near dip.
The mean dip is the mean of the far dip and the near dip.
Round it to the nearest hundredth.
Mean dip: -0.13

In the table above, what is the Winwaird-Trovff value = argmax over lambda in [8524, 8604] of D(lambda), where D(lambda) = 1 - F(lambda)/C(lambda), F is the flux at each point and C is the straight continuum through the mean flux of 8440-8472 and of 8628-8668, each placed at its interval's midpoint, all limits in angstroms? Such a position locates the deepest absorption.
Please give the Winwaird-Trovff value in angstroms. 8602.0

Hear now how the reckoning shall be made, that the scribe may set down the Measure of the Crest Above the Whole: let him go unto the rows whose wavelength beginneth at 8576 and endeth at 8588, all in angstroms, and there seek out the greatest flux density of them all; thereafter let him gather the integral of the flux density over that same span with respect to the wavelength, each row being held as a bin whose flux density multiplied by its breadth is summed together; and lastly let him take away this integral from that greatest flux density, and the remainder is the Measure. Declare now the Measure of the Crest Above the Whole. -126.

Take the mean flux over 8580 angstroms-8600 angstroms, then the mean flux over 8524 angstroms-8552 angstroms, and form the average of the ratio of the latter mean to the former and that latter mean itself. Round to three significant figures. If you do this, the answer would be 6.28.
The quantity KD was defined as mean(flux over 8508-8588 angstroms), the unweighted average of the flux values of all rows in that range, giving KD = 11.47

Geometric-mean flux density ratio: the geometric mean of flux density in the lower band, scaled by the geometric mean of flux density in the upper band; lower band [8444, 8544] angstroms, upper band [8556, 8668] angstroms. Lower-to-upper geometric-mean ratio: 0.984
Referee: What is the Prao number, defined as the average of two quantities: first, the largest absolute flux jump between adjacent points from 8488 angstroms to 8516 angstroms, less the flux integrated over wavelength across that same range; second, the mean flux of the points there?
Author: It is -151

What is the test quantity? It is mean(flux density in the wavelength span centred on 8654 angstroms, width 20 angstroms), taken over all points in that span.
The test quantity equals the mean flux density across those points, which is 11.5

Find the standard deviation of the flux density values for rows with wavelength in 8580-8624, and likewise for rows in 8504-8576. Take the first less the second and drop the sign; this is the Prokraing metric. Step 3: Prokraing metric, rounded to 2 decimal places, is 0.05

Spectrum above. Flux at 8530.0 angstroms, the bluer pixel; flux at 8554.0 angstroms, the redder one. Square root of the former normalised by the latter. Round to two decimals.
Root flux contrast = 0.94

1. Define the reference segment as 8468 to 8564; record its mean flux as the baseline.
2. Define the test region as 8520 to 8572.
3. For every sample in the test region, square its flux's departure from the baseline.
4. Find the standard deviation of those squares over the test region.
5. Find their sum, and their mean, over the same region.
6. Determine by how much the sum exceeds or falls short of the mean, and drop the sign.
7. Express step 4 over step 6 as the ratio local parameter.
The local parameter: 0.07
